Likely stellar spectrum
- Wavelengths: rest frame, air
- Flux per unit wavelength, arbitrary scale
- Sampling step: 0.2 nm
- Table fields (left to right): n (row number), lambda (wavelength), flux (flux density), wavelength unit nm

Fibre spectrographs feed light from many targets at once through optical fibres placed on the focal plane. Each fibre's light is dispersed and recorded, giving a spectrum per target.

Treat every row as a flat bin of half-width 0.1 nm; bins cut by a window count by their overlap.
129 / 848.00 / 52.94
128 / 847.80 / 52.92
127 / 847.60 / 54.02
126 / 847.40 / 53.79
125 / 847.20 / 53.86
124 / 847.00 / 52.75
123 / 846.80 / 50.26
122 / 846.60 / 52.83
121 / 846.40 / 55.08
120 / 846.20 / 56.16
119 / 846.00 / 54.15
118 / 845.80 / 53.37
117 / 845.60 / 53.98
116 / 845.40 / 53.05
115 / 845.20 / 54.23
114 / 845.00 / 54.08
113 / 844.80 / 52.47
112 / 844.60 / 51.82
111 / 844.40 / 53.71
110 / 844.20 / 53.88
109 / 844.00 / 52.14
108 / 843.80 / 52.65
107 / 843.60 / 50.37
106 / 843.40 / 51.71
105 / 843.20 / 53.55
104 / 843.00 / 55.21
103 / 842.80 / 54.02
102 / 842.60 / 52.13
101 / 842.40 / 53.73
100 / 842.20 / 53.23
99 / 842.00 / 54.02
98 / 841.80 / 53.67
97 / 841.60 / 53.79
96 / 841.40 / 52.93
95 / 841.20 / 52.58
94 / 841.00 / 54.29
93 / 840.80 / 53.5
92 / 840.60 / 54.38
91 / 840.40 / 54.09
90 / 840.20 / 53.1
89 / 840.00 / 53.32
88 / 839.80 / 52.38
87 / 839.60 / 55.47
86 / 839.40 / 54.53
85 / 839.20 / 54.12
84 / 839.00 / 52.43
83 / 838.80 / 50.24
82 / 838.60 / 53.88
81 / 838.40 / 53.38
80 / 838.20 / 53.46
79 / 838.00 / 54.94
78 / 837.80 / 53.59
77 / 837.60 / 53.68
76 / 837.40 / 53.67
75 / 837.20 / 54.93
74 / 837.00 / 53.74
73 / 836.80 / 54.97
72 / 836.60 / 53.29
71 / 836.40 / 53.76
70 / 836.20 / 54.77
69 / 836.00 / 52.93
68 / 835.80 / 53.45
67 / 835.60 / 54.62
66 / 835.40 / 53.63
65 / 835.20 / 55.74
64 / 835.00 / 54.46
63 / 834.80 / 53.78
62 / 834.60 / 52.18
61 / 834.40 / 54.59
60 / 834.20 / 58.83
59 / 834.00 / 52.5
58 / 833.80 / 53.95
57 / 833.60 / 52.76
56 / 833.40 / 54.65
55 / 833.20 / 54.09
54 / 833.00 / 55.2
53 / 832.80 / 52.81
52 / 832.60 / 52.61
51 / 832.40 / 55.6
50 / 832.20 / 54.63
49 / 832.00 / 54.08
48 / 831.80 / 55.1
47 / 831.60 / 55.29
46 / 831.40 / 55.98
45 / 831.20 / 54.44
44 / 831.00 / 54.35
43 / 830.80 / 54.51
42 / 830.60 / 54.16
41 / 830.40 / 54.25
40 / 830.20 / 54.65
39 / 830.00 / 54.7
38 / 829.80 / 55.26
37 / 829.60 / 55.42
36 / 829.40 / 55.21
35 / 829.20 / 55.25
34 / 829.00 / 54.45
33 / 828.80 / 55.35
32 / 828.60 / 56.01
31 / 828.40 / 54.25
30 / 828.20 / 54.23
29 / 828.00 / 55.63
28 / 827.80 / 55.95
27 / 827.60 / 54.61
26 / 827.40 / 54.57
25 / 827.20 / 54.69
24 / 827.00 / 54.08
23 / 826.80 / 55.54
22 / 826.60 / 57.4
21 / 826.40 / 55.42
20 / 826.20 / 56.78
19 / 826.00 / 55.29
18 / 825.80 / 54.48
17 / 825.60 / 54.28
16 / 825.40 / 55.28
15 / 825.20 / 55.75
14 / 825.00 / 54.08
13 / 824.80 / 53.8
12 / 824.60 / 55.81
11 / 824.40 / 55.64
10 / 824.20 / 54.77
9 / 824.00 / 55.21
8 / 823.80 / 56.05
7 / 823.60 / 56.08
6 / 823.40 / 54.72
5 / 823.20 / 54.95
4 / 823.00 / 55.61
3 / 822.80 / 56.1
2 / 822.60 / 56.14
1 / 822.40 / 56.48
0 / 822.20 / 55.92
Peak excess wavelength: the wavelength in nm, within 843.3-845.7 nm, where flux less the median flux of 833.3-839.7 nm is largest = 845.20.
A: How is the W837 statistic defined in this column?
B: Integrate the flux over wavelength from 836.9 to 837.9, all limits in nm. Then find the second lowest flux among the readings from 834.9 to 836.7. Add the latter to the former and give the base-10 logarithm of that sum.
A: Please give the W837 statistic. 2.03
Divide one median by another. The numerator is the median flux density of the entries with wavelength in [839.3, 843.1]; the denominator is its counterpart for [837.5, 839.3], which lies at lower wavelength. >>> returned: 1.00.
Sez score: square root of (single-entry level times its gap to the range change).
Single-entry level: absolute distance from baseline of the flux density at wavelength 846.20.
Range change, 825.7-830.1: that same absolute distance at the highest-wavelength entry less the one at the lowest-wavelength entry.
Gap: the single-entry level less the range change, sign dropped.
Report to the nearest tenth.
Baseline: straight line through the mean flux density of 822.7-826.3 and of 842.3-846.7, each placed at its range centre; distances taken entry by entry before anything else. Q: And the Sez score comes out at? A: 3.2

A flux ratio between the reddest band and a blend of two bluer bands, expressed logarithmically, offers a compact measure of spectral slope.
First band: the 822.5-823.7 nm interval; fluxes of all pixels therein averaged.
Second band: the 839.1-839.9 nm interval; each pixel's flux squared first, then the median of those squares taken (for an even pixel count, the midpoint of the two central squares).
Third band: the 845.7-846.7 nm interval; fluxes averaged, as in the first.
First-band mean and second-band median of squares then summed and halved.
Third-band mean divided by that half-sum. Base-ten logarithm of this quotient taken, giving -1.44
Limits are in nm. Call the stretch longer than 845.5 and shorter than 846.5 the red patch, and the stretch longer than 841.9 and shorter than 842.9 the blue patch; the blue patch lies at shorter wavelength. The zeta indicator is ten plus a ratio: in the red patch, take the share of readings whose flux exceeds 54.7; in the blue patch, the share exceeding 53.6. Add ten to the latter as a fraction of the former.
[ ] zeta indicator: 11.5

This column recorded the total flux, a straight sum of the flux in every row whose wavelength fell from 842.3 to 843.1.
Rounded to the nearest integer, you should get 215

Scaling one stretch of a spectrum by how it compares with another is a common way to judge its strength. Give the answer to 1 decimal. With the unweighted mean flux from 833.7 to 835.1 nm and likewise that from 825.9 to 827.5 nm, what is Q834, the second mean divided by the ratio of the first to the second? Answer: 56.6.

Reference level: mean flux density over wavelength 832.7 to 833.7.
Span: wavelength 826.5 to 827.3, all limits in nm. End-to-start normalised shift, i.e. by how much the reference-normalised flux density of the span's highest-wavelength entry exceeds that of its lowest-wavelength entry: -0.05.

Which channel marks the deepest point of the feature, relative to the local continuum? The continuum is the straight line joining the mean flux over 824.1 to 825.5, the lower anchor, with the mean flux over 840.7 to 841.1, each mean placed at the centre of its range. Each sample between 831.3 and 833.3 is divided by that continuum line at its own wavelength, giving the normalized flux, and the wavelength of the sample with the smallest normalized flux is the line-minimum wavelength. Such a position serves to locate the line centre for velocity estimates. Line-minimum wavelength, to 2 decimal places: 832.60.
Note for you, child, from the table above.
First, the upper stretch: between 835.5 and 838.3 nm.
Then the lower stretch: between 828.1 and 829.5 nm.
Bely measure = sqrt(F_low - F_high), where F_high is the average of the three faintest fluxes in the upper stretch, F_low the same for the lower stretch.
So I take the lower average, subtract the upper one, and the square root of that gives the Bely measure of 1.0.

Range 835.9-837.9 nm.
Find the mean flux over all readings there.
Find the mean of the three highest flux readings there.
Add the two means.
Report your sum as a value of 109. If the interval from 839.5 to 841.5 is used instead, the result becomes 108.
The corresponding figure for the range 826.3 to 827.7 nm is 111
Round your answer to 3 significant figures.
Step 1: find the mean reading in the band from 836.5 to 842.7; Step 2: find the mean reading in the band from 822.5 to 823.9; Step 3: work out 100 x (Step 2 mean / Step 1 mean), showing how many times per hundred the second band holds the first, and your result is 104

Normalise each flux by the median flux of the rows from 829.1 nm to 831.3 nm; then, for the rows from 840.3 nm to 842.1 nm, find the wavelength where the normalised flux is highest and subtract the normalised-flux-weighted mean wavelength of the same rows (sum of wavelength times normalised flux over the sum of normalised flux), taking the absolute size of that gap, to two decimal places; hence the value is 0.60 nm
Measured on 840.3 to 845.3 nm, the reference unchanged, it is 0.21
